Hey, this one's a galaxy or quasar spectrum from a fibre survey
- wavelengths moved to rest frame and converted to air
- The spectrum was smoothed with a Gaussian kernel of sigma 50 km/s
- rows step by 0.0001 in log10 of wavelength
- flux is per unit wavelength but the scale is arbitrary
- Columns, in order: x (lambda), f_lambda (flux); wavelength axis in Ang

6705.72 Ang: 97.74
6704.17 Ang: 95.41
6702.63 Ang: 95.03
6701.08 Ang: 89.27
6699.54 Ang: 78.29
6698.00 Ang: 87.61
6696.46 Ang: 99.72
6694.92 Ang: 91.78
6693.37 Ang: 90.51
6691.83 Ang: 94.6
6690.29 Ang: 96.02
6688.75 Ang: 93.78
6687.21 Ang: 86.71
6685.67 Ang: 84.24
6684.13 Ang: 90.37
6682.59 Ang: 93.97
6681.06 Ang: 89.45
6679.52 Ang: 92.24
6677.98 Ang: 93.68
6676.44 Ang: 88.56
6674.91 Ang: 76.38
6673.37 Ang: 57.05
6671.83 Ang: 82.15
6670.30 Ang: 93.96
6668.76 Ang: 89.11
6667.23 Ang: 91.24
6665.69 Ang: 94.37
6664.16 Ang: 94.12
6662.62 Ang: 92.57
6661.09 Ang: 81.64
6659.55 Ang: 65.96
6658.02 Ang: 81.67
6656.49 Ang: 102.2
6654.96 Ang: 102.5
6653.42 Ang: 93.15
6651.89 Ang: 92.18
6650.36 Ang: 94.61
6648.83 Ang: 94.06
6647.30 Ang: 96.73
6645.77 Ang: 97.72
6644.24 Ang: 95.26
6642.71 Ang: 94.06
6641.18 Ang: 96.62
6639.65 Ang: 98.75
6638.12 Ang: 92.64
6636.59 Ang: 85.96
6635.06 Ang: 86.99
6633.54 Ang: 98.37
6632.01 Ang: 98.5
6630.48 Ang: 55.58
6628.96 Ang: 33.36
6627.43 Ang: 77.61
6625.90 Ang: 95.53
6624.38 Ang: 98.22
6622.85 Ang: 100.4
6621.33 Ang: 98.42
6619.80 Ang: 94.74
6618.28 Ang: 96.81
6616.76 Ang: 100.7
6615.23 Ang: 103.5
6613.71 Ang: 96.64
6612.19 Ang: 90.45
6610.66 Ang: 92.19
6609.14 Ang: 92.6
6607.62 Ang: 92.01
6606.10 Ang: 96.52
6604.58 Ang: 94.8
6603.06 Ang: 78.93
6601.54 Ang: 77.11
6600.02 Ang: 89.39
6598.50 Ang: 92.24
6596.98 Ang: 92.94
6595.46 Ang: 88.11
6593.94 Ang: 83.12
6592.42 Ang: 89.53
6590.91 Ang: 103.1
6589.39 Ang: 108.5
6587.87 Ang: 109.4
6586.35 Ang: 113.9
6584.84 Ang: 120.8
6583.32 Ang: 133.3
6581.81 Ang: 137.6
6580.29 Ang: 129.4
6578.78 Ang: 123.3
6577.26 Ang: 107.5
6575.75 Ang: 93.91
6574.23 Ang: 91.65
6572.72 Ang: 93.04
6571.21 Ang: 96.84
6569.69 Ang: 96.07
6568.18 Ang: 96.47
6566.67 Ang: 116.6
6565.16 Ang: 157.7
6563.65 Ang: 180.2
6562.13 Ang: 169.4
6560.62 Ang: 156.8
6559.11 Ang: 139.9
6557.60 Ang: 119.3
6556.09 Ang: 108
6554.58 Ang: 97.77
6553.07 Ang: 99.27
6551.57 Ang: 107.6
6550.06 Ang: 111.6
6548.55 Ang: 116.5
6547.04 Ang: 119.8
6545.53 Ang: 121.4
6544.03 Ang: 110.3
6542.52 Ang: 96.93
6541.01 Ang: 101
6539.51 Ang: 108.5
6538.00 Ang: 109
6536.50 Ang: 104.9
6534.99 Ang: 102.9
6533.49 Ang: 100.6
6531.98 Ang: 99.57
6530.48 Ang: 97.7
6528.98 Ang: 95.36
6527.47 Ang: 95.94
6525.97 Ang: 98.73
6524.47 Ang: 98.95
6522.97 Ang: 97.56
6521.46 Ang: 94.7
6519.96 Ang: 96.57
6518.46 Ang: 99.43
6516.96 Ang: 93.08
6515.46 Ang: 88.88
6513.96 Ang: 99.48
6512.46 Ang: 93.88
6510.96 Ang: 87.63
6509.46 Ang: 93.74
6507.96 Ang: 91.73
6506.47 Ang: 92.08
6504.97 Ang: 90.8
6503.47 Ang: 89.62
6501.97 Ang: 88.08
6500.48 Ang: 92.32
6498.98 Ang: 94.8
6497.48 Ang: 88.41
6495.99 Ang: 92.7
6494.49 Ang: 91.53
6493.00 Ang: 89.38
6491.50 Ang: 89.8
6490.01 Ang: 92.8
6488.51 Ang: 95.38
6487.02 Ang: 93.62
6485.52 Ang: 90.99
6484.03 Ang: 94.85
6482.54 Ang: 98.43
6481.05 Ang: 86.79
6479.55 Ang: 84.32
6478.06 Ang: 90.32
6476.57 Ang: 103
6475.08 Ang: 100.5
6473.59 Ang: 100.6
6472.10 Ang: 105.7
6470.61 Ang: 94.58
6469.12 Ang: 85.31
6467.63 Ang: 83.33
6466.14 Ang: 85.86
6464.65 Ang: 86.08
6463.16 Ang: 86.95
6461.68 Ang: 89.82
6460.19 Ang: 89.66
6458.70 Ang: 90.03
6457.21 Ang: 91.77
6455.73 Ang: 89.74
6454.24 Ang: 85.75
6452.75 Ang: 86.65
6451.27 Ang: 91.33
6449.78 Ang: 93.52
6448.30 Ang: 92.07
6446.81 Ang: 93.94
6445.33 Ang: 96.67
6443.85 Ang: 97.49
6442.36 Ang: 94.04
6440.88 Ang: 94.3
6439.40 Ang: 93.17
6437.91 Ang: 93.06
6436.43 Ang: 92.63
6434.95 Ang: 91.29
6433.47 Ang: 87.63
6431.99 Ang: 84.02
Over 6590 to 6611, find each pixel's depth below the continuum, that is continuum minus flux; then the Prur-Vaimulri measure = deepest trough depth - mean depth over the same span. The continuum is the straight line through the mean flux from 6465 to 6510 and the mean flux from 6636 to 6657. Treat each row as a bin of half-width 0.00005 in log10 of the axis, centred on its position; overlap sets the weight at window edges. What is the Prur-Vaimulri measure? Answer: 13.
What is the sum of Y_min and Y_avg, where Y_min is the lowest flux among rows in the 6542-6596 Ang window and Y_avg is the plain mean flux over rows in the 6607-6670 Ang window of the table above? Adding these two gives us 174.1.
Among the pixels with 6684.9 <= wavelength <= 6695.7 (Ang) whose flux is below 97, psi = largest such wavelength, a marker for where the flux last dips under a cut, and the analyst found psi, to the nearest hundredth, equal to 6694.92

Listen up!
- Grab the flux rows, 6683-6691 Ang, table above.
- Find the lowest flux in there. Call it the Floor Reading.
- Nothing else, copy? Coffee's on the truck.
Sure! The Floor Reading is 84.24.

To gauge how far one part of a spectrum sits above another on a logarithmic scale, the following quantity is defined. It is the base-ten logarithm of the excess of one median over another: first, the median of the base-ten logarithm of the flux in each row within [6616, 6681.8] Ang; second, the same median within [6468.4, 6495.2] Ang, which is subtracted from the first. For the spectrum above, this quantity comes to -2.5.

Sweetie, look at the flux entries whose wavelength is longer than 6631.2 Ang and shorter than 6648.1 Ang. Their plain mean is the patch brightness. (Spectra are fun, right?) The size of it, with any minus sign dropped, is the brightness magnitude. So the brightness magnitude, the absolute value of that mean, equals 95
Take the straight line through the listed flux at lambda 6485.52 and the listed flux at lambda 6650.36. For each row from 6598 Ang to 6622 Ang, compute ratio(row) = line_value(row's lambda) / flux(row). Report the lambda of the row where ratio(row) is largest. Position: 6601.54 Ang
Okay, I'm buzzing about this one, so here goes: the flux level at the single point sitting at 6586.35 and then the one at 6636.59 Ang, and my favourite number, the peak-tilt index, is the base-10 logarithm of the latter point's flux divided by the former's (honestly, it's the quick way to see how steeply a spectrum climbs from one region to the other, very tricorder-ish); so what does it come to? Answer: -0.12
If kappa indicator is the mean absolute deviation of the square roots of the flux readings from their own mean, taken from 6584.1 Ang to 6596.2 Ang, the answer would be 0.57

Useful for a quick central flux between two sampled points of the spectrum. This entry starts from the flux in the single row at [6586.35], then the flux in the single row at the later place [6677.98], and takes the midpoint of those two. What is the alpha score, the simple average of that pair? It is 104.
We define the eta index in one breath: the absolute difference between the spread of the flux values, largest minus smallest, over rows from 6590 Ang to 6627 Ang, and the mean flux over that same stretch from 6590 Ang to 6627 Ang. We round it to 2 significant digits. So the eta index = 67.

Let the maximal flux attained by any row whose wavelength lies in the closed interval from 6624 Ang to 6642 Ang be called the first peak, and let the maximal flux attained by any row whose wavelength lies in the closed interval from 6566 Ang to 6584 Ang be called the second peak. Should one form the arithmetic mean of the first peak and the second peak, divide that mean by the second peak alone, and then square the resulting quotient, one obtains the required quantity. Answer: 0.74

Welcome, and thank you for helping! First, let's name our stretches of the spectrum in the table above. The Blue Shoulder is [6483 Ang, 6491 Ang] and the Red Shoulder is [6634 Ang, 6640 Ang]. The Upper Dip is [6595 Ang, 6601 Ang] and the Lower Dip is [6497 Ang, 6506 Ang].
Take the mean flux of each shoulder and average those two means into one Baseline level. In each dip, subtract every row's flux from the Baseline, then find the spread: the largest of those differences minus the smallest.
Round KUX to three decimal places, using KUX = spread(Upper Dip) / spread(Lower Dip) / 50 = 0.014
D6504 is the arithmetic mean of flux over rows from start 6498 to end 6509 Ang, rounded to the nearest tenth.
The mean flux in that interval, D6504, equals 91.3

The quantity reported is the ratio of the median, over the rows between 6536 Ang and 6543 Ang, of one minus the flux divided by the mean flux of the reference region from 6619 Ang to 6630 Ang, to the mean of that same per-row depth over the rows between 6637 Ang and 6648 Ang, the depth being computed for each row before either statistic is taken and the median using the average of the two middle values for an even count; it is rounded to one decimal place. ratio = 1.9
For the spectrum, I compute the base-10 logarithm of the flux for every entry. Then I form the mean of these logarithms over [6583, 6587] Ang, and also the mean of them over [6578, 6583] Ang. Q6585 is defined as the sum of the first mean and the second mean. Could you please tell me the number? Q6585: 4.20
